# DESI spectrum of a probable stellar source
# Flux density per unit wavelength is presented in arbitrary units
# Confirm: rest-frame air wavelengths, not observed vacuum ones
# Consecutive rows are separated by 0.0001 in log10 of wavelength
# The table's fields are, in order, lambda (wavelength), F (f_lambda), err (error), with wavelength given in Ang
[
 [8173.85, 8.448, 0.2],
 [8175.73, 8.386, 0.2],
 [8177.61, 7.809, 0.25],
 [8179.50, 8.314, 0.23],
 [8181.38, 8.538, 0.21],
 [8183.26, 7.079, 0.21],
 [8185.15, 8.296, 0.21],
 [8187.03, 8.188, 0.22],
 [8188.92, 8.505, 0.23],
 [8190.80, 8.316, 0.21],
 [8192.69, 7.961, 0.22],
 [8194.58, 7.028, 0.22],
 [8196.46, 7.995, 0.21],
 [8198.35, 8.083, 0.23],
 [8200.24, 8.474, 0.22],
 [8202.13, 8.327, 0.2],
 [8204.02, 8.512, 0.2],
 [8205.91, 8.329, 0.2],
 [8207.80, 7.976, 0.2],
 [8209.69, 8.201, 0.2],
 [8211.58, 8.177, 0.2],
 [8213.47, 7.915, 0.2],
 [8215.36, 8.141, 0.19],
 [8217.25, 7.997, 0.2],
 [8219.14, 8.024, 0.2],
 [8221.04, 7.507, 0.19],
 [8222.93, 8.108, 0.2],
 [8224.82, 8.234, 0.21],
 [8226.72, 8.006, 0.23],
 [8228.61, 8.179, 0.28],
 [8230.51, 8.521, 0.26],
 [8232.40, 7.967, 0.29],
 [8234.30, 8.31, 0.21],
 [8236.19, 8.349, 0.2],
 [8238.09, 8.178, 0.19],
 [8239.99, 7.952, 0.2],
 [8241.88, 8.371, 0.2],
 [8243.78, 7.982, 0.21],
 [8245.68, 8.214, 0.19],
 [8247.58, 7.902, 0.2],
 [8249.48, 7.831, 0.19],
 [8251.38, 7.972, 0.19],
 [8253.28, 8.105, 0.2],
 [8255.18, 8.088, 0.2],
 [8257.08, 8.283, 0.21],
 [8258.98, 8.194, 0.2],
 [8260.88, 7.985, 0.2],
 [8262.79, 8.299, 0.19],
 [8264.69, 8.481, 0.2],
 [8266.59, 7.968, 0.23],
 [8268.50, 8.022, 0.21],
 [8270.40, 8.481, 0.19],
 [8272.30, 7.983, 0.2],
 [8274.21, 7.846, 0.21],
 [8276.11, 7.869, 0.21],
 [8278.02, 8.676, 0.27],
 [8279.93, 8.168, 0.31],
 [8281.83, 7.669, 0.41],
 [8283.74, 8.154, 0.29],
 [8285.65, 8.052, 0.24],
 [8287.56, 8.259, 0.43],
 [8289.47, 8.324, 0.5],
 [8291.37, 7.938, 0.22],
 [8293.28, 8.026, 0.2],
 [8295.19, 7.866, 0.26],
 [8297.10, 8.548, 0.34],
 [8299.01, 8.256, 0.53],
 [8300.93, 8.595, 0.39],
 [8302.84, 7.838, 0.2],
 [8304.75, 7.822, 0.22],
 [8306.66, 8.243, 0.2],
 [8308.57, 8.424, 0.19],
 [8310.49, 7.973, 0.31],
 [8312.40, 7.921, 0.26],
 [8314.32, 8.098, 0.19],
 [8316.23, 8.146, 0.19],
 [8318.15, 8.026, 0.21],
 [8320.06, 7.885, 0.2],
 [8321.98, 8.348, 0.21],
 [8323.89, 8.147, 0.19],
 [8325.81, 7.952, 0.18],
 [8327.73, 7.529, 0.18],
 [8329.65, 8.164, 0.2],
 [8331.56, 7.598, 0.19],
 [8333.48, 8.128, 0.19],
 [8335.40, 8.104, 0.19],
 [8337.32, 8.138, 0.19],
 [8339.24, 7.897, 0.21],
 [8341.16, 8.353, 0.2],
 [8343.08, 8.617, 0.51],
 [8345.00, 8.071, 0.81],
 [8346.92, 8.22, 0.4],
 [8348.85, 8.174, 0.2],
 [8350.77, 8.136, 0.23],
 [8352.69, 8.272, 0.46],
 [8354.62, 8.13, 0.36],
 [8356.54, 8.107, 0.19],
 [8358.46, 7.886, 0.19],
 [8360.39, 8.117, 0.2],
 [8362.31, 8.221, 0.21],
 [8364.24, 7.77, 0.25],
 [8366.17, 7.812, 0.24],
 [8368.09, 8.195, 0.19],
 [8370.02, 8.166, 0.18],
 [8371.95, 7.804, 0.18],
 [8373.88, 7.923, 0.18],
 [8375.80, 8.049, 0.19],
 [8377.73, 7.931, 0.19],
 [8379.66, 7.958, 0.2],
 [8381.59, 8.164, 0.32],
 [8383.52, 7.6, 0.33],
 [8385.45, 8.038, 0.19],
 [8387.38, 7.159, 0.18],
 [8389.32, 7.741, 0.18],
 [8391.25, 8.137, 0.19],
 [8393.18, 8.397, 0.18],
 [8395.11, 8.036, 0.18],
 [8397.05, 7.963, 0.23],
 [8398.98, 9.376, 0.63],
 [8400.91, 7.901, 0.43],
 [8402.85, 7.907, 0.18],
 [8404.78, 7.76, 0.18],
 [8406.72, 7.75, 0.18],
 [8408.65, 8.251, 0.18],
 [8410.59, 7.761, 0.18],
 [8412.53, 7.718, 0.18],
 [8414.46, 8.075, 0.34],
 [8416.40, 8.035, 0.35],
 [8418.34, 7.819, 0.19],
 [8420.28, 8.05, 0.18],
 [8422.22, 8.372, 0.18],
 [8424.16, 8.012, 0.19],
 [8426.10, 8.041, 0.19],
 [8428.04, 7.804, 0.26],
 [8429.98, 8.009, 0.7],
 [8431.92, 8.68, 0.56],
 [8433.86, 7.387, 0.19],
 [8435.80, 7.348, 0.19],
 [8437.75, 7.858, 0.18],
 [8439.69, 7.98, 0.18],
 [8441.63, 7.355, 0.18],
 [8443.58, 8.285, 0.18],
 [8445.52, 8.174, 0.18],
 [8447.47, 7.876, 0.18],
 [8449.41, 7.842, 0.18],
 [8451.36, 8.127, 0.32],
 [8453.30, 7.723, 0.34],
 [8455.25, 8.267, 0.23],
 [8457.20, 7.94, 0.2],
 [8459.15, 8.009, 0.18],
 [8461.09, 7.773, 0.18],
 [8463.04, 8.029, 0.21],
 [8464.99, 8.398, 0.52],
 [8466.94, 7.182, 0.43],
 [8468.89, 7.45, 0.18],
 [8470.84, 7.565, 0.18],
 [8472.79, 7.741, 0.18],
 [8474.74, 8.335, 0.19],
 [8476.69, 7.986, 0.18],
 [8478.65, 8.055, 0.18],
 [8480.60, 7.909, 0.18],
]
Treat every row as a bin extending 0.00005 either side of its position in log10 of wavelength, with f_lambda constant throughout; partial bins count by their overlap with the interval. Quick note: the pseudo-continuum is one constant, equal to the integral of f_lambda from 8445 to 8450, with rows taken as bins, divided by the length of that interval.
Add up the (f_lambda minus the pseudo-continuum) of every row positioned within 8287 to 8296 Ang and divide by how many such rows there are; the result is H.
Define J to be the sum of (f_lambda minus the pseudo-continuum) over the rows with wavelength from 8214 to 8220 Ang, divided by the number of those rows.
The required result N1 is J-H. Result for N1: -0.03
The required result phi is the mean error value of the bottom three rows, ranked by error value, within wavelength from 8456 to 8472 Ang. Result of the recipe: 0.180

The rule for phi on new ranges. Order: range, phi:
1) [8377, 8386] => 0.193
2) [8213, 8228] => 0.193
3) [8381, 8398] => 0.180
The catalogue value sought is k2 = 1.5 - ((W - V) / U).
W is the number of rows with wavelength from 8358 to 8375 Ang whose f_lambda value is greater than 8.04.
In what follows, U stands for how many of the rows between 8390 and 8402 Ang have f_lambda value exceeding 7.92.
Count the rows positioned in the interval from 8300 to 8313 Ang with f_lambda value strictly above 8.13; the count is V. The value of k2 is 1.30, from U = 5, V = 3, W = 4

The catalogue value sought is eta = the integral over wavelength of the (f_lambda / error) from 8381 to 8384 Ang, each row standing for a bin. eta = 73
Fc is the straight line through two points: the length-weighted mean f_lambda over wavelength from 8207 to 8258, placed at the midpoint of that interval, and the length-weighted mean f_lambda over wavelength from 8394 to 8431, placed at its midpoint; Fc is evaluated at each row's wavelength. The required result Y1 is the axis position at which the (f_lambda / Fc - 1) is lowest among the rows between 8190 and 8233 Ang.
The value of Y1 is 8194.58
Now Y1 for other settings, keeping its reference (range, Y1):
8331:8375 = 8331.56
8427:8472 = 8466.94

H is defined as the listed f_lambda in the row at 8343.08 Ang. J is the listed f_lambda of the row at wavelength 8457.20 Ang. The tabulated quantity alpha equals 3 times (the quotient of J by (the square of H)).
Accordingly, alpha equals 0.32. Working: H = 8.617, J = 7.94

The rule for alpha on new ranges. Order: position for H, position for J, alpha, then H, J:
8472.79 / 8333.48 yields 0.41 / 7.741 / 8.128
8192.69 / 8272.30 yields 0.38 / 7.961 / 7.983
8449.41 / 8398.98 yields 0.46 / 7.842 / 9.376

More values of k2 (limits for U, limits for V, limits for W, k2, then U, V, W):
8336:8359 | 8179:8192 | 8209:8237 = 1.20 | 10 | 6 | 9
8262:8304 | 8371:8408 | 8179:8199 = 1.32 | 17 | 4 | 7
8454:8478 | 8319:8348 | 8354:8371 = 1.64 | 7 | 7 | 6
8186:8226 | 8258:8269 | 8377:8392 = 1.56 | 18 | 3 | 2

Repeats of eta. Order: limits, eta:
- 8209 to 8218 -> 368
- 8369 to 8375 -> 265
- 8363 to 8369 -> 214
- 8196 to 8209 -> 516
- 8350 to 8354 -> 104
